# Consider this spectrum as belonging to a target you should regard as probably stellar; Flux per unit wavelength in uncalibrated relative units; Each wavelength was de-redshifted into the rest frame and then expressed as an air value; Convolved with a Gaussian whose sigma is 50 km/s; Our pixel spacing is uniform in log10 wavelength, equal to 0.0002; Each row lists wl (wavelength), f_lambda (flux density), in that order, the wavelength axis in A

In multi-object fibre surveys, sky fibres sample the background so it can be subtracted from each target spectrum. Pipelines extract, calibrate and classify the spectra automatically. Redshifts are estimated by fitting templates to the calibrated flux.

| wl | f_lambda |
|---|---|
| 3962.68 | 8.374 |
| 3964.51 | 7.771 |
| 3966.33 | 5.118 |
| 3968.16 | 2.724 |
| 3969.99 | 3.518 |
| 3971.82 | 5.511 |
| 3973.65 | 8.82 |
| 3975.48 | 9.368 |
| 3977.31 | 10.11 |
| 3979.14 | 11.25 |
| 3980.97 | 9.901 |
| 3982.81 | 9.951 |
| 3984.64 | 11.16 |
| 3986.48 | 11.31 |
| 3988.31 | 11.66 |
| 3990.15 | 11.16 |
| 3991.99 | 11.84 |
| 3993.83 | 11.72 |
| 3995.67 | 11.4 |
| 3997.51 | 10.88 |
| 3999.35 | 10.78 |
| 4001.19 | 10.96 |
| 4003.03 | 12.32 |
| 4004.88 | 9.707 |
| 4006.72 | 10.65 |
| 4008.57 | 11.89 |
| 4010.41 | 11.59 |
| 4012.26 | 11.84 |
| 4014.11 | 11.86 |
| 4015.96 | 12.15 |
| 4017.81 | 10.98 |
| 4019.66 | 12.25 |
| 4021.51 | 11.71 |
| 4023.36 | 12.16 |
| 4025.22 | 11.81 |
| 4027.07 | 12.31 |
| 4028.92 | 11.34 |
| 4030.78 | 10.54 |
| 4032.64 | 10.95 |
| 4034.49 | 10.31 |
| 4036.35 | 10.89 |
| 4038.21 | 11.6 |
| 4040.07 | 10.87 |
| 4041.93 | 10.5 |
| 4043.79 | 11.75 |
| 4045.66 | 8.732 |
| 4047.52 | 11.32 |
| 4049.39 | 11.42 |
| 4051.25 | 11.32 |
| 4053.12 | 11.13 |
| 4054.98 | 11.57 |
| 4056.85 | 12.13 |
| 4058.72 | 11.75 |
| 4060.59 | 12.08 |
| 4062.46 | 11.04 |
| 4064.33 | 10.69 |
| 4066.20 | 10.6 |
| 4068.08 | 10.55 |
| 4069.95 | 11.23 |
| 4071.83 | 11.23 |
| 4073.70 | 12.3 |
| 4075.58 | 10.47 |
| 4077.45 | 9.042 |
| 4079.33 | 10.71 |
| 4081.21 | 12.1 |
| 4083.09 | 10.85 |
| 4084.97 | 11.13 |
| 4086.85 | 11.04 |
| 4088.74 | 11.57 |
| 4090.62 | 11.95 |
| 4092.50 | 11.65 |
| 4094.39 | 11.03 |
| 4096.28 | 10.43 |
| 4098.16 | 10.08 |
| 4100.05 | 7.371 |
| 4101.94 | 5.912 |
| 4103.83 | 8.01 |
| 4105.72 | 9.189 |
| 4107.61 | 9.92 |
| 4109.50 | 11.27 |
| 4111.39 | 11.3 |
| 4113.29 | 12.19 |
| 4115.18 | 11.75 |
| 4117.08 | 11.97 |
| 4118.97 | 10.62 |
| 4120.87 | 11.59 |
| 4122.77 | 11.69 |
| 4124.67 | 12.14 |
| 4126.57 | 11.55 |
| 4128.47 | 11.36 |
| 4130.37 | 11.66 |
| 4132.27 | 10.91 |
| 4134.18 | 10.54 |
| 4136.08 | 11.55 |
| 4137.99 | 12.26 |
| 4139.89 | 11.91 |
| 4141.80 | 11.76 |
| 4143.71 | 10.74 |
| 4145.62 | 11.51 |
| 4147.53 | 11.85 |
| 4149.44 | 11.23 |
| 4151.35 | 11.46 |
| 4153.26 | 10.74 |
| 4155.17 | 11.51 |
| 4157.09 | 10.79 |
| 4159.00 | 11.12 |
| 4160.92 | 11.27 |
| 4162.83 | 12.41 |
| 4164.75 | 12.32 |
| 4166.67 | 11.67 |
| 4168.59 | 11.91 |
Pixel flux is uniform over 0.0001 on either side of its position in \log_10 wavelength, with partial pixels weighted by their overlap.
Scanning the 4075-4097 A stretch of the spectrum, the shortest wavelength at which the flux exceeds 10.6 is 4079.33 A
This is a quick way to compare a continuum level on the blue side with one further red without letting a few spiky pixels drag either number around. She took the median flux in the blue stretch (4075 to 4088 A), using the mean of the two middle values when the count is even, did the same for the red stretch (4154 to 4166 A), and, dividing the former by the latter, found 0.95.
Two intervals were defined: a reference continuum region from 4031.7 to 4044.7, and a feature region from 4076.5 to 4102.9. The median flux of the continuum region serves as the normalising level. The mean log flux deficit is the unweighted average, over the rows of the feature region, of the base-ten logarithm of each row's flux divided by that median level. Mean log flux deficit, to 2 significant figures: -0.030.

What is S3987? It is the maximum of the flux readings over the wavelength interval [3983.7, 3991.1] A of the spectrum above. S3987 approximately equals 11.66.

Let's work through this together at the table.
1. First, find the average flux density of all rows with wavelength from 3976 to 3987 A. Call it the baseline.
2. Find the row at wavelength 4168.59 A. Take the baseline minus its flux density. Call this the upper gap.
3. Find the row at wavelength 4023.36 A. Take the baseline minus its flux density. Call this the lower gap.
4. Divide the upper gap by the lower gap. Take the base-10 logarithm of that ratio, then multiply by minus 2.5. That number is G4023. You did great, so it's 0.2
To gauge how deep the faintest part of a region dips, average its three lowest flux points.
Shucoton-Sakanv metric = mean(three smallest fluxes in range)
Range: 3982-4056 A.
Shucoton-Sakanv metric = 9.5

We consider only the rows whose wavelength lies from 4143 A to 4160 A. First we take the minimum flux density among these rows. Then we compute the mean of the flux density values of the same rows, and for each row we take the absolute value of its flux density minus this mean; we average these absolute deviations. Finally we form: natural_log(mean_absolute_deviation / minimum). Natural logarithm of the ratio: -3.5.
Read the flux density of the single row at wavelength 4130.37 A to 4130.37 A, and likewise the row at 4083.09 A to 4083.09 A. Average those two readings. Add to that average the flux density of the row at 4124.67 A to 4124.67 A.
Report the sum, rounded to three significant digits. 23.4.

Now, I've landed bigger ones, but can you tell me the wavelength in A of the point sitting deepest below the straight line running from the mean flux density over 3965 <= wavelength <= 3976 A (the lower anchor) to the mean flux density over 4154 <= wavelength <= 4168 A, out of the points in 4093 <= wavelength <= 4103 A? 4101.94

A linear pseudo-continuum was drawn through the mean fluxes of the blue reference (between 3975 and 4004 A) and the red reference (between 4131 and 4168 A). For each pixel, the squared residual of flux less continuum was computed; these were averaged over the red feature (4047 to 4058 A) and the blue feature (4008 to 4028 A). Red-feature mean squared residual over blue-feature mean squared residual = 0.3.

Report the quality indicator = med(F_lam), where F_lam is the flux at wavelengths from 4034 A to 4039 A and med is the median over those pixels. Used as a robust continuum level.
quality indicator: 10.9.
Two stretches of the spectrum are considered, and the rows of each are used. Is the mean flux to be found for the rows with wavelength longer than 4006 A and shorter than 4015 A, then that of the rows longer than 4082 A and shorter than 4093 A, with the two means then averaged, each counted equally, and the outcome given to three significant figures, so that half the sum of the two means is 11.5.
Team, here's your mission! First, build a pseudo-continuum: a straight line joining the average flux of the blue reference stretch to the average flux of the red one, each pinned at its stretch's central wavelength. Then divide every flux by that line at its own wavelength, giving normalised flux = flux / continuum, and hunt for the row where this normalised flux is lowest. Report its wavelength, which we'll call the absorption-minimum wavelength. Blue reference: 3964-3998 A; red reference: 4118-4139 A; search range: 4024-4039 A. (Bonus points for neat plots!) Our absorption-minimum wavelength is 4034.49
